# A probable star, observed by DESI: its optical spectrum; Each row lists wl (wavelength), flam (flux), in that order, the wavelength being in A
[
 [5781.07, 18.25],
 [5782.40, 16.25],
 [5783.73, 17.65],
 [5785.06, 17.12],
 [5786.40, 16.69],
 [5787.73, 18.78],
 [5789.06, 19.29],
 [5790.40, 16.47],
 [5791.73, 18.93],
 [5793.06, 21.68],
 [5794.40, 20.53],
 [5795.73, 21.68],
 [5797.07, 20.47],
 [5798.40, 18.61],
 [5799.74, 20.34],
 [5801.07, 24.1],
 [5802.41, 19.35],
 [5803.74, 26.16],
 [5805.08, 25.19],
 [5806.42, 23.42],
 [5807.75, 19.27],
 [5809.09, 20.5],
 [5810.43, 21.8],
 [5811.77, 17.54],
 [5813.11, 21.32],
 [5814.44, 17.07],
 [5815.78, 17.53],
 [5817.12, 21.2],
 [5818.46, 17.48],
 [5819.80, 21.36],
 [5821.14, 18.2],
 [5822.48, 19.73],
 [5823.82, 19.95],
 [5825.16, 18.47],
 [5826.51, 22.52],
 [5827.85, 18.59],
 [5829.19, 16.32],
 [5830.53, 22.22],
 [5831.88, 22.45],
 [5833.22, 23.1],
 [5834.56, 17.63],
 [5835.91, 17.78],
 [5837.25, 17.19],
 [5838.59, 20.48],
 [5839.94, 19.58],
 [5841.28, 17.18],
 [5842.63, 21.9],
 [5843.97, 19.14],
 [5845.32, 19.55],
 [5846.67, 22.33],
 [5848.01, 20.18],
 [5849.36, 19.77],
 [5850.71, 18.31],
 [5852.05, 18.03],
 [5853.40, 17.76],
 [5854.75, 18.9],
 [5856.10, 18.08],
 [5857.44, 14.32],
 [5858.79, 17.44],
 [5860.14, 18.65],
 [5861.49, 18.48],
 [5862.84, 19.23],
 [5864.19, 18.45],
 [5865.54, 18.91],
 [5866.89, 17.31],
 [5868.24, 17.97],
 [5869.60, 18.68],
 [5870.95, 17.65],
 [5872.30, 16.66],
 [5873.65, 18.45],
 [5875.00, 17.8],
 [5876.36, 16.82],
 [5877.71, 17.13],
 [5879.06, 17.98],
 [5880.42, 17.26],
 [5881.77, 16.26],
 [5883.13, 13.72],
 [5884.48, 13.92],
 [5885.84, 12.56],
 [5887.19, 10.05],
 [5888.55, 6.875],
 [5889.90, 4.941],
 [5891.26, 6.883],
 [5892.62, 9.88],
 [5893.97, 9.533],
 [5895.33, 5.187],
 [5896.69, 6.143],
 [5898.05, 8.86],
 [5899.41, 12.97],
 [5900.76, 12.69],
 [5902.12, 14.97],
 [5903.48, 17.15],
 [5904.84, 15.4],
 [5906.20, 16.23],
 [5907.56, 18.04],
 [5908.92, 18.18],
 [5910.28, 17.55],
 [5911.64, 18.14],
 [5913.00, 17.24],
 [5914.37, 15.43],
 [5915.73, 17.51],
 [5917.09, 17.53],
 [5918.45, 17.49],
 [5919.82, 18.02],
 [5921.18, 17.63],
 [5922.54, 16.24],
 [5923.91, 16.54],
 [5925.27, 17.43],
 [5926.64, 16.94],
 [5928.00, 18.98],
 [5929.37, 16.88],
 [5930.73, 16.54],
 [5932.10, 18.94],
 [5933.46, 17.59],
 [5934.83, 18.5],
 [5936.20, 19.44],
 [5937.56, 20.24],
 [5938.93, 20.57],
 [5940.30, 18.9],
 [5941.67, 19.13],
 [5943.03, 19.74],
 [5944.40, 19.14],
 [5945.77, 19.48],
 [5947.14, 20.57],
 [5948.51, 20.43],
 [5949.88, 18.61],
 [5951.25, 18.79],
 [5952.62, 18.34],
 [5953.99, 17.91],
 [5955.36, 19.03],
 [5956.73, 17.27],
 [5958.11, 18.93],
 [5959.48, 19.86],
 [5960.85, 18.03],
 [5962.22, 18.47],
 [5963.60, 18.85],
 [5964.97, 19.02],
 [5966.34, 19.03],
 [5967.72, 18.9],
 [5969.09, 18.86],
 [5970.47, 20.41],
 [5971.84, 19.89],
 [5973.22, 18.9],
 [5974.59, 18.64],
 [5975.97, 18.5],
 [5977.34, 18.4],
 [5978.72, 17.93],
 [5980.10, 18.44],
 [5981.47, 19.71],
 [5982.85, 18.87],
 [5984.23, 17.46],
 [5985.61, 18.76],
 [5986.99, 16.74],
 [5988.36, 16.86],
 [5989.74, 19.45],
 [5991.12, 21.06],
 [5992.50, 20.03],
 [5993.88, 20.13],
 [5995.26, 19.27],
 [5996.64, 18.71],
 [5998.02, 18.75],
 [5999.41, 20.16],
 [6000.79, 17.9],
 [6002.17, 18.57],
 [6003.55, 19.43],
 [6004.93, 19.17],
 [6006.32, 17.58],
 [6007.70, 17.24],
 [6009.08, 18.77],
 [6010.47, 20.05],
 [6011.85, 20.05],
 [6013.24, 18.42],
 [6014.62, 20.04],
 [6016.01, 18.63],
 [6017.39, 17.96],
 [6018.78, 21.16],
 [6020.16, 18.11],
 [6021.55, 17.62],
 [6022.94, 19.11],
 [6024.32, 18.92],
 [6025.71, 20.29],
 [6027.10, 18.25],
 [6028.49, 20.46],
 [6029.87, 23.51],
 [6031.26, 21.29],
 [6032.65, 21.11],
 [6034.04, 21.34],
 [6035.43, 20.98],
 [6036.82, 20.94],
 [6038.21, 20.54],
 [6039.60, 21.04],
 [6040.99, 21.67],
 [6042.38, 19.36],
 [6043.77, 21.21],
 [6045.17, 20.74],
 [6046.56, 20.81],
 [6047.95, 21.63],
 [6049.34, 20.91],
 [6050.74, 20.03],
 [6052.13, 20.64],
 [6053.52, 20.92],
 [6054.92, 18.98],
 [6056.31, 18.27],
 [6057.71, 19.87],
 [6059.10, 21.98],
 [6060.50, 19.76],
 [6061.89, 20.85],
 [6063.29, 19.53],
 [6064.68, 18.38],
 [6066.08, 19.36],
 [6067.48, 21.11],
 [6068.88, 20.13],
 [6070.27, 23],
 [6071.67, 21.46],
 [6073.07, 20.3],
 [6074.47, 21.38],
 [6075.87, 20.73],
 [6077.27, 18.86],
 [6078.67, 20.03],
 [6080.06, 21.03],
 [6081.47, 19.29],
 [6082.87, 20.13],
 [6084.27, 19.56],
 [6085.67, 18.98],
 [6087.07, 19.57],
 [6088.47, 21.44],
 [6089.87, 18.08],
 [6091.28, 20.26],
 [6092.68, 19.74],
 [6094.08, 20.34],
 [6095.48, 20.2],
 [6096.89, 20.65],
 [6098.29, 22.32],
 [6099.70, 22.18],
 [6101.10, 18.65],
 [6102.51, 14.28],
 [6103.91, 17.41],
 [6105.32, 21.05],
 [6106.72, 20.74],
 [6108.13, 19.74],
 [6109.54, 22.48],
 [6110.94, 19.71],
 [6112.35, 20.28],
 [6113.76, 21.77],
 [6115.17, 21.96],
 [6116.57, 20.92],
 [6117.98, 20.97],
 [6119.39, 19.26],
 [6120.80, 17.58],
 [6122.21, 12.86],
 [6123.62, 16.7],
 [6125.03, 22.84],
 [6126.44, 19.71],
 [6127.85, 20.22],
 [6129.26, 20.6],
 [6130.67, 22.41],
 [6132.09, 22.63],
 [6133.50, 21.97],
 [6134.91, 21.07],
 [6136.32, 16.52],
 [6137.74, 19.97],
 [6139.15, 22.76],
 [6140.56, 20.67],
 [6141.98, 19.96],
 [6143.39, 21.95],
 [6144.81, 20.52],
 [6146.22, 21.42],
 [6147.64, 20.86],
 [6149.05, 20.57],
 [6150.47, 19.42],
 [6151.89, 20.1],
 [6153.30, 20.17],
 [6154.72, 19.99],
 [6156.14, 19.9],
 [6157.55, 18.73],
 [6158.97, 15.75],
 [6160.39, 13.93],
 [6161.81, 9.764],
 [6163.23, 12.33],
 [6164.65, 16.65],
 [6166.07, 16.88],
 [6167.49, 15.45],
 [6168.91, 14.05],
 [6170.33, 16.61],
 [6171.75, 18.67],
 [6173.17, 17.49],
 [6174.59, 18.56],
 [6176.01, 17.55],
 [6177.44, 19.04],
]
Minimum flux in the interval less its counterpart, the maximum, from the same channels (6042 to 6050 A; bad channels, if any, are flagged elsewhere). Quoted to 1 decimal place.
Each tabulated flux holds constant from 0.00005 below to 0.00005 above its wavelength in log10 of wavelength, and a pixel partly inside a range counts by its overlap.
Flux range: -2.3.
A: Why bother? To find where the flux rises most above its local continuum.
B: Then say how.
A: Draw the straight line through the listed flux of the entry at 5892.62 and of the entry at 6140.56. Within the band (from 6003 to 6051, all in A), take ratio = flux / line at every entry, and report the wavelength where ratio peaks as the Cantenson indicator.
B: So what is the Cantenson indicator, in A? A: 6029.87 A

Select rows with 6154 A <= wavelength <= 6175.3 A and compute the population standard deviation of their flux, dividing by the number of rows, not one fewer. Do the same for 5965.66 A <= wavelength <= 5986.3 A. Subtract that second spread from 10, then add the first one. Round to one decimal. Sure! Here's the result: 12.1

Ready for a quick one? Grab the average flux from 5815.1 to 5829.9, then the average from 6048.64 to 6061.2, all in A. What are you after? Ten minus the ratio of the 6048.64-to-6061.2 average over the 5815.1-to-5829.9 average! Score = 8.95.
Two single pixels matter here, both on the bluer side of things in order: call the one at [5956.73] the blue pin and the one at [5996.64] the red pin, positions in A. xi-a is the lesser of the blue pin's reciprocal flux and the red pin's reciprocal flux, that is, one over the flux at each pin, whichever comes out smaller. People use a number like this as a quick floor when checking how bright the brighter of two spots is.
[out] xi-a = 0.053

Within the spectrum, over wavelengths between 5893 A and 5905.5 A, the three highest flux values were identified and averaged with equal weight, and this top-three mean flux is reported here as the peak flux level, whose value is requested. 15.8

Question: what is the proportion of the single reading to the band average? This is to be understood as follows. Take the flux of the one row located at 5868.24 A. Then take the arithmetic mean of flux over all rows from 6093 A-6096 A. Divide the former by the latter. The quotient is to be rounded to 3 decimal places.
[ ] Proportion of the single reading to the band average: 0.887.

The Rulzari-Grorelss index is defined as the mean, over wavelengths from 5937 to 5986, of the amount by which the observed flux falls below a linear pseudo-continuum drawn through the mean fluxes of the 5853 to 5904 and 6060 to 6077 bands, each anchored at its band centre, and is -2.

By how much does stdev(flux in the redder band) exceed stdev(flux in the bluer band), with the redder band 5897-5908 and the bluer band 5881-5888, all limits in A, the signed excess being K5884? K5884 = 0.7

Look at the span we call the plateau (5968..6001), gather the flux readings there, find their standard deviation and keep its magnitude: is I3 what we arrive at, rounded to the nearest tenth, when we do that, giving 1.1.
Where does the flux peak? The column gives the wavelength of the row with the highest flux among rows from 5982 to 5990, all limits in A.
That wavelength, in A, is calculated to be 5989.74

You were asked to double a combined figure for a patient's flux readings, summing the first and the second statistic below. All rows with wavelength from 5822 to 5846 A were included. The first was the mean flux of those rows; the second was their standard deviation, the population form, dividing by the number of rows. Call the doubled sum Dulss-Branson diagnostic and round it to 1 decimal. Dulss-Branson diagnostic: 43.4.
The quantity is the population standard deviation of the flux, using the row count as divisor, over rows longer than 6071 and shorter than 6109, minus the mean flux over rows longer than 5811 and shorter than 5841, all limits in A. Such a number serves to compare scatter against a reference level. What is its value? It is -17.8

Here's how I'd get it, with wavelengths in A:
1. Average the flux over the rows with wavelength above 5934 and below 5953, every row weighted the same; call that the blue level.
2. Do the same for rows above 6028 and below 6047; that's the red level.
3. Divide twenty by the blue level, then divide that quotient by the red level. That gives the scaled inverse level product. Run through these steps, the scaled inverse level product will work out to 0.049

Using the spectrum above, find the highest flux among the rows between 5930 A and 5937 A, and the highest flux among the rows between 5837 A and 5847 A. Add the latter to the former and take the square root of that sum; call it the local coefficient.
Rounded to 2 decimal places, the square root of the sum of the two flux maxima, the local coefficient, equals 6.46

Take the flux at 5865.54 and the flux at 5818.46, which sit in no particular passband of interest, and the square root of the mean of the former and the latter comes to 4.27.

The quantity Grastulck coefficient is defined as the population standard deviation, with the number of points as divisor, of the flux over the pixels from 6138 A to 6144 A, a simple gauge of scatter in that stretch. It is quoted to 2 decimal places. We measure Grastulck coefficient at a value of 1.09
